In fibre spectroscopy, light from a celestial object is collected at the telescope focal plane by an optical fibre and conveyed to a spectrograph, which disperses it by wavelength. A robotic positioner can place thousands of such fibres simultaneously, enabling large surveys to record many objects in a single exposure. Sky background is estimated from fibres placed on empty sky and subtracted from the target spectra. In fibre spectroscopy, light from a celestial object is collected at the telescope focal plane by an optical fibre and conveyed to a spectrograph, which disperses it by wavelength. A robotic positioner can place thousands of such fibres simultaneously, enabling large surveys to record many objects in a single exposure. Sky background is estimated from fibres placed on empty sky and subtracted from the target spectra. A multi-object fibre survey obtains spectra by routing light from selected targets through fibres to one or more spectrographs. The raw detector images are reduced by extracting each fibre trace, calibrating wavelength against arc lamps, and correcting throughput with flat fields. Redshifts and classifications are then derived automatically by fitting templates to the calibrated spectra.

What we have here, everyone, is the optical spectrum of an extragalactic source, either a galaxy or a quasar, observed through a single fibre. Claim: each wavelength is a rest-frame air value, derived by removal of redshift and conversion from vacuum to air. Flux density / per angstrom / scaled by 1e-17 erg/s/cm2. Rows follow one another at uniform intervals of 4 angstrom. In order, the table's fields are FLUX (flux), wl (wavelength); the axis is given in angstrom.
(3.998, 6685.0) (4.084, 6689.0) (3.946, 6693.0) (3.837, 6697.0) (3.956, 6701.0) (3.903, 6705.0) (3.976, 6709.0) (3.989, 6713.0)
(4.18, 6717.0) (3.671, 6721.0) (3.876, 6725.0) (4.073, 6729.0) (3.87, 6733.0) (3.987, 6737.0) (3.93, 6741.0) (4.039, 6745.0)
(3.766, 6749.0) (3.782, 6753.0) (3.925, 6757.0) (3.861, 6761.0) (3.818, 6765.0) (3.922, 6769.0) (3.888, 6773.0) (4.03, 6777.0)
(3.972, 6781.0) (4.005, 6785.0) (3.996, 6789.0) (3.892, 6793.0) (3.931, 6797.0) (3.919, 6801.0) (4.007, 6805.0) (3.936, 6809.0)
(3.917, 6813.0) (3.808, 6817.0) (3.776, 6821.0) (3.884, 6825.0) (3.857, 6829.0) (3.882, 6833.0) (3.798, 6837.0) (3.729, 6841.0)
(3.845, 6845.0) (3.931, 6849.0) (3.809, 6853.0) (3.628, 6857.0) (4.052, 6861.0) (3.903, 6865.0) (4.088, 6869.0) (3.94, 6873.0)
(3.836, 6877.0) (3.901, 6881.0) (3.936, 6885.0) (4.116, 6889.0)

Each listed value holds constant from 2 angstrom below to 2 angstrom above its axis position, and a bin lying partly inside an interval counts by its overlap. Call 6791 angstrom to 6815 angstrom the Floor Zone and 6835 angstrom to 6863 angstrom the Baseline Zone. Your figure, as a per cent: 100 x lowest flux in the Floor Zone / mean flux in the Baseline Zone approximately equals 102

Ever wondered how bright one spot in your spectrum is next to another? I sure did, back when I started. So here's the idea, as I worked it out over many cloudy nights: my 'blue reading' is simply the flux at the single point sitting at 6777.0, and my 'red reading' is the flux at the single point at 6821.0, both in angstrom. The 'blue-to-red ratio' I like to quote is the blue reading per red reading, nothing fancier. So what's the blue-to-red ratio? 1.07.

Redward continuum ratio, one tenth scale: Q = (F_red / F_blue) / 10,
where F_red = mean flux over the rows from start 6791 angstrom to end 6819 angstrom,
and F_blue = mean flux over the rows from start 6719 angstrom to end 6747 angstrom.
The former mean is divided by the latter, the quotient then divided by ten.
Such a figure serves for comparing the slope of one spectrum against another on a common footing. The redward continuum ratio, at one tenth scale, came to 0.0999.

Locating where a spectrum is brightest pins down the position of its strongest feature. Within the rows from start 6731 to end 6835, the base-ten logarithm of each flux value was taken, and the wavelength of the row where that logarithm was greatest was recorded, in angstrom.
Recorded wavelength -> 6745.0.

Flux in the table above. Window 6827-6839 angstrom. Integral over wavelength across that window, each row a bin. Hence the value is 46.1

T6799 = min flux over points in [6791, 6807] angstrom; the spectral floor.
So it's 3.892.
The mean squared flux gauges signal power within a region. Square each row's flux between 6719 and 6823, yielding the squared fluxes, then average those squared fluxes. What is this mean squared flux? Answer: 15.3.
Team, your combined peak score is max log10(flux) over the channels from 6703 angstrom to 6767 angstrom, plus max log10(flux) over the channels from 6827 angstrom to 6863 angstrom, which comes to 1.229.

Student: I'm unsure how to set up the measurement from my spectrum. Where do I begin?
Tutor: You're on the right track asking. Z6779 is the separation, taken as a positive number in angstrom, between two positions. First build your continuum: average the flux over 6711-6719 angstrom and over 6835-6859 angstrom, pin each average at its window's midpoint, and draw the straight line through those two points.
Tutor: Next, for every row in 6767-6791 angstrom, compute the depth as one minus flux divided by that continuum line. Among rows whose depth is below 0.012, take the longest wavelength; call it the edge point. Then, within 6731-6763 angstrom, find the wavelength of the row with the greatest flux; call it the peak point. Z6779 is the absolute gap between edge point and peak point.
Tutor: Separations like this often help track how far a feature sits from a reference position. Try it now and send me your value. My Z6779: 44 angstrom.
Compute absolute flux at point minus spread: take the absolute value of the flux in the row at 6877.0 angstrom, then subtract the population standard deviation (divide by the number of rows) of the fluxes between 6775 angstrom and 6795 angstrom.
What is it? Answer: 3.8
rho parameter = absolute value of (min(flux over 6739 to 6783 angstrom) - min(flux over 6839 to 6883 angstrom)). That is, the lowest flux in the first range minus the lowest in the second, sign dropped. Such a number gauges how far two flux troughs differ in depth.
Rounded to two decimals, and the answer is 0.14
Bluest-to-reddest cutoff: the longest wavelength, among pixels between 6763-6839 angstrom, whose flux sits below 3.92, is 6837.0 angstrom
